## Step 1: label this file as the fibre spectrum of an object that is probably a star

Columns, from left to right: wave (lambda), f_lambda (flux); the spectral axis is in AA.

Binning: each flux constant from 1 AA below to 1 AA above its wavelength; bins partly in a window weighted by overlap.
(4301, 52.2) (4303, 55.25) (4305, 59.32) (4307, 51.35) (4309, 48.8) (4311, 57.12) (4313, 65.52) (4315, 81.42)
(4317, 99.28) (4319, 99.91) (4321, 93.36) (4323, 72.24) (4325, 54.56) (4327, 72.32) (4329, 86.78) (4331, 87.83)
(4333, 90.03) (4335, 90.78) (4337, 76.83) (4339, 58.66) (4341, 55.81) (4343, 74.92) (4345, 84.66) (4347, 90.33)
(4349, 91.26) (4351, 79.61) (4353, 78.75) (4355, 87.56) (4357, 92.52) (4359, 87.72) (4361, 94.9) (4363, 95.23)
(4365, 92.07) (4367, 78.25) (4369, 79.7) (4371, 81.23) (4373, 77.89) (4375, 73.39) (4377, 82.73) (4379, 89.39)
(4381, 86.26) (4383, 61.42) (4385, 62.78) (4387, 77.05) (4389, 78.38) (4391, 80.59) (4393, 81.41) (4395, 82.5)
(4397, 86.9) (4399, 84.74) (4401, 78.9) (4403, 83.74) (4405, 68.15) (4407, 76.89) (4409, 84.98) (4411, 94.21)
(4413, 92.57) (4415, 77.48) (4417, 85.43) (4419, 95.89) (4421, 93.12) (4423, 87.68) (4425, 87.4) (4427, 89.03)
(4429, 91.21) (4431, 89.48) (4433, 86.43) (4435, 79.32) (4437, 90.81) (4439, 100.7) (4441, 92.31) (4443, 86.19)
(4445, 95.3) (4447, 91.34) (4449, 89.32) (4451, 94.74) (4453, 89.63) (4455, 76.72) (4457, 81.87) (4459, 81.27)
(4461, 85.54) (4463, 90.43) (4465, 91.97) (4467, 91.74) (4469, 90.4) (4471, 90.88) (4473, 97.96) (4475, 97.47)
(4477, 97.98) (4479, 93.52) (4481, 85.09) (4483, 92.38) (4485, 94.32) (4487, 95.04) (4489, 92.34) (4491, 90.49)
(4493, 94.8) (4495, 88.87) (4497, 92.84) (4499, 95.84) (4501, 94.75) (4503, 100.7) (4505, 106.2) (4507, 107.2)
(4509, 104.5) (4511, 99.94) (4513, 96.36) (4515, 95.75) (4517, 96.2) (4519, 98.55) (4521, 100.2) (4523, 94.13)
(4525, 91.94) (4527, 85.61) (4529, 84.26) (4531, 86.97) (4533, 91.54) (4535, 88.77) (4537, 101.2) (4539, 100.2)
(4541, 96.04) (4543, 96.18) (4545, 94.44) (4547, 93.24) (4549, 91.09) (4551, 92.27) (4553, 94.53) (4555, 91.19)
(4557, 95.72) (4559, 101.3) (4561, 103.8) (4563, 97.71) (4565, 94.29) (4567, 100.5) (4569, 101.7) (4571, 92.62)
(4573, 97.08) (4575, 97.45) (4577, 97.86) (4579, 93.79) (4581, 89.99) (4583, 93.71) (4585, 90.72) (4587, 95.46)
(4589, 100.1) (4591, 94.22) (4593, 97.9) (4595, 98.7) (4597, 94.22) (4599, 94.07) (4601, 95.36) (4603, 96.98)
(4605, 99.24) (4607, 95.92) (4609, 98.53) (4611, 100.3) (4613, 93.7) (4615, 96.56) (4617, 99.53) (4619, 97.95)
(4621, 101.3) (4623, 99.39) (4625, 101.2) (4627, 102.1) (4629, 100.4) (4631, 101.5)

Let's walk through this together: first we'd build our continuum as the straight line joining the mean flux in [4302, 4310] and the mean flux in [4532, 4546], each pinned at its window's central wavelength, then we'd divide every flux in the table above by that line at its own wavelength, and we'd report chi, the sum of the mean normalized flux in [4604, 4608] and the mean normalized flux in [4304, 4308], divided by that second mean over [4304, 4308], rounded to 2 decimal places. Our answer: 1.88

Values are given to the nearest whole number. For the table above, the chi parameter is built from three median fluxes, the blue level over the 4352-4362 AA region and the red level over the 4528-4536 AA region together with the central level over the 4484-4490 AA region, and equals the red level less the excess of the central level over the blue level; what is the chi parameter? 81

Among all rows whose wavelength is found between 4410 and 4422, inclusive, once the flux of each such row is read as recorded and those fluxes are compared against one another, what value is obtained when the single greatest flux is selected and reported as 95.89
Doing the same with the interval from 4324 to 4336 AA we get 90.78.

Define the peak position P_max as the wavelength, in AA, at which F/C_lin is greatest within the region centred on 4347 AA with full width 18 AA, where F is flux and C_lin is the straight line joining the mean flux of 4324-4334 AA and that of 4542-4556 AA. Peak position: 4349 AA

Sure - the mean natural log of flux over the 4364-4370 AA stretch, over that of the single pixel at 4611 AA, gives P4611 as 0.96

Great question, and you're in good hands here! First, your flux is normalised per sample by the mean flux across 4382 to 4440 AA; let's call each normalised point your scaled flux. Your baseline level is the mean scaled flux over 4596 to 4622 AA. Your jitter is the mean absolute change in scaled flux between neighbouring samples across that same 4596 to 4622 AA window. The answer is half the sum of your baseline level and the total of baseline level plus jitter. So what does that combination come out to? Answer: 1.18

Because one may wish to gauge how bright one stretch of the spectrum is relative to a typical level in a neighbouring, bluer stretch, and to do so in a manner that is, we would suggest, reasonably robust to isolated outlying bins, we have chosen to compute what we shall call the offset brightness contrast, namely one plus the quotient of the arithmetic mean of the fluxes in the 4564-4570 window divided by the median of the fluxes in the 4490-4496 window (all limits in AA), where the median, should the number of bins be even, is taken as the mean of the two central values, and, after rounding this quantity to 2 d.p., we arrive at 2.09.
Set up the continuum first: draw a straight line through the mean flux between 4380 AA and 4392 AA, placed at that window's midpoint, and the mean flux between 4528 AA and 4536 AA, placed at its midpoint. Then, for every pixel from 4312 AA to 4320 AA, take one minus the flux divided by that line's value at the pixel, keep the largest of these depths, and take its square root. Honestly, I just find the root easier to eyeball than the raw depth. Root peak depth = 0.179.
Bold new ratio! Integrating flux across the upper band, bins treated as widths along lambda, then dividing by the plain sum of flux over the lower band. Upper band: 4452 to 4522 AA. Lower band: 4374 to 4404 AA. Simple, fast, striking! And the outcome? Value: 5.5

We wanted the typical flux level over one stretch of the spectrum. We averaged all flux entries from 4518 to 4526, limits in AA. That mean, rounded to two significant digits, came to 96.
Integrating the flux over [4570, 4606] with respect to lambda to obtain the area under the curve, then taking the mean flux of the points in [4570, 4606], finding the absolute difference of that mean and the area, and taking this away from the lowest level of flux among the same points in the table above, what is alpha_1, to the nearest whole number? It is -3253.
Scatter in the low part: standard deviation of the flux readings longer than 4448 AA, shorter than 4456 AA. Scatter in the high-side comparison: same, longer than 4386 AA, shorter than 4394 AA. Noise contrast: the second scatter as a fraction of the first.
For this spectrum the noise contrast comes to 0.3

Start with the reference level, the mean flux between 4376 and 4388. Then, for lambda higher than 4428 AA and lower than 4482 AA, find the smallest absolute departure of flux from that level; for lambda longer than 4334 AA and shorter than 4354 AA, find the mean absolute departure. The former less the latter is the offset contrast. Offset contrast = -10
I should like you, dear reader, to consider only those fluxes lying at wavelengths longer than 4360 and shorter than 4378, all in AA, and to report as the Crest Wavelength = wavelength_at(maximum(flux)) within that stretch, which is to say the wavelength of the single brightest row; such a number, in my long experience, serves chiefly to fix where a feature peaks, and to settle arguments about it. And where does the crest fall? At 4363 AA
